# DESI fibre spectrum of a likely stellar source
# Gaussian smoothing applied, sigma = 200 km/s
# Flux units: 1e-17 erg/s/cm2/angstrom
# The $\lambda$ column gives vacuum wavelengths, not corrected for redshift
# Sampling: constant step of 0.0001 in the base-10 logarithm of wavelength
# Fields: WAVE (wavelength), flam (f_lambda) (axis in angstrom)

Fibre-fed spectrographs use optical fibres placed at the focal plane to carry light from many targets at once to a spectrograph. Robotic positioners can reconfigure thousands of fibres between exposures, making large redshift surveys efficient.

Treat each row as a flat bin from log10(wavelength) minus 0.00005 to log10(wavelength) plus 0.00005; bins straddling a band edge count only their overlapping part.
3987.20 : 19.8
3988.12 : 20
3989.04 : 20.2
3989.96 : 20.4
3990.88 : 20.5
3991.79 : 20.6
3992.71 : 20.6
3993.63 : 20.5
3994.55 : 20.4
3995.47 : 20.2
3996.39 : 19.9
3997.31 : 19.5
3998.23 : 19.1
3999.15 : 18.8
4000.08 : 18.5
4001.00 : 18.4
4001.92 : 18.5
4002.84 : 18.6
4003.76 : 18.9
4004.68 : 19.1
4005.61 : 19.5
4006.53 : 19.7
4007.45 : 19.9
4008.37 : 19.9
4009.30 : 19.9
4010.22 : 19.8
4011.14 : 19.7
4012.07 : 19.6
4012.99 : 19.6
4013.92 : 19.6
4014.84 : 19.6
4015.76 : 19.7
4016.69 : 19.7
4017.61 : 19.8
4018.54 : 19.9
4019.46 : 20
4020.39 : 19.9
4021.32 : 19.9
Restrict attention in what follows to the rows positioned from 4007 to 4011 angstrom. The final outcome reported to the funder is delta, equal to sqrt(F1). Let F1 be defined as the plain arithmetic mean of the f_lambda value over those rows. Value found 4.46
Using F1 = 19.9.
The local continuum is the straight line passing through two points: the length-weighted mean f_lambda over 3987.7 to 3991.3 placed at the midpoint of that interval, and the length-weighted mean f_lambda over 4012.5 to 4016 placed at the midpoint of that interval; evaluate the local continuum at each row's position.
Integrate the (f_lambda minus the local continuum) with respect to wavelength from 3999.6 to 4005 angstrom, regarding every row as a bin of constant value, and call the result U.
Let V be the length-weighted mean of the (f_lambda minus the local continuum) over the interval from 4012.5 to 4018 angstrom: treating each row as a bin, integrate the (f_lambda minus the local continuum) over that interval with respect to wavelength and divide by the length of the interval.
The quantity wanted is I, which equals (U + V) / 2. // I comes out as -3.5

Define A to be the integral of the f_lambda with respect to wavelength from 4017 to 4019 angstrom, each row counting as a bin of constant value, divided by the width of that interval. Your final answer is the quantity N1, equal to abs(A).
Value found 19.87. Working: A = 19.9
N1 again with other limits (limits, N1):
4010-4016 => 19.66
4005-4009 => 19.70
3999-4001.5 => 18.49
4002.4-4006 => 19.00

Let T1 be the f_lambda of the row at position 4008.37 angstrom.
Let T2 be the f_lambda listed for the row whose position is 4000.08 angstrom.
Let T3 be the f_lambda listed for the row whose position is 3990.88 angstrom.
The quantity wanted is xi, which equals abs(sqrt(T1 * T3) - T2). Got 1.7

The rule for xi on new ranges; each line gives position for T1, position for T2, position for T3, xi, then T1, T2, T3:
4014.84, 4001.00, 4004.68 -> 0.9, 19.6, 18.4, 19.1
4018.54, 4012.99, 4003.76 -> 0.2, 19.9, 19.6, 18.9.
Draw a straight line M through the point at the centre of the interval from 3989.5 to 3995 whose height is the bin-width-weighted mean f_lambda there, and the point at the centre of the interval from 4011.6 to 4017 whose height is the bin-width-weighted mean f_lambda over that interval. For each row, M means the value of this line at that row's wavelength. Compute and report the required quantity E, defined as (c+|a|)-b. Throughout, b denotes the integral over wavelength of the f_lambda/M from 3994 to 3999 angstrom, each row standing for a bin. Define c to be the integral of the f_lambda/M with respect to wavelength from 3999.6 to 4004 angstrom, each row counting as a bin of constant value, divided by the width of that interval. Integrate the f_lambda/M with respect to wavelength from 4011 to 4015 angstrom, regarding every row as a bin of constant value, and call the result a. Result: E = 0.0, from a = 3.99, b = 4.86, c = 0.92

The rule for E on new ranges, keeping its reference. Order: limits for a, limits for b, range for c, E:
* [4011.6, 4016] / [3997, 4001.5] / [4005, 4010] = 1.2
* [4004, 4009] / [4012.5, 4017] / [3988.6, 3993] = 1.4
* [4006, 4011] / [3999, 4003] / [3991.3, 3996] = 2.3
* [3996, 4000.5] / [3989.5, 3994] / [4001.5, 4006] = 0.7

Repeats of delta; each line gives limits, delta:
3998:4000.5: 4.34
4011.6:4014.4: 4.43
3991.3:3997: 4.51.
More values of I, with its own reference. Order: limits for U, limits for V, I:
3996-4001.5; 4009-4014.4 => -2.8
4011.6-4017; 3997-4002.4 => -0.7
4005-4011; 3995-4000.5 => -0.5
